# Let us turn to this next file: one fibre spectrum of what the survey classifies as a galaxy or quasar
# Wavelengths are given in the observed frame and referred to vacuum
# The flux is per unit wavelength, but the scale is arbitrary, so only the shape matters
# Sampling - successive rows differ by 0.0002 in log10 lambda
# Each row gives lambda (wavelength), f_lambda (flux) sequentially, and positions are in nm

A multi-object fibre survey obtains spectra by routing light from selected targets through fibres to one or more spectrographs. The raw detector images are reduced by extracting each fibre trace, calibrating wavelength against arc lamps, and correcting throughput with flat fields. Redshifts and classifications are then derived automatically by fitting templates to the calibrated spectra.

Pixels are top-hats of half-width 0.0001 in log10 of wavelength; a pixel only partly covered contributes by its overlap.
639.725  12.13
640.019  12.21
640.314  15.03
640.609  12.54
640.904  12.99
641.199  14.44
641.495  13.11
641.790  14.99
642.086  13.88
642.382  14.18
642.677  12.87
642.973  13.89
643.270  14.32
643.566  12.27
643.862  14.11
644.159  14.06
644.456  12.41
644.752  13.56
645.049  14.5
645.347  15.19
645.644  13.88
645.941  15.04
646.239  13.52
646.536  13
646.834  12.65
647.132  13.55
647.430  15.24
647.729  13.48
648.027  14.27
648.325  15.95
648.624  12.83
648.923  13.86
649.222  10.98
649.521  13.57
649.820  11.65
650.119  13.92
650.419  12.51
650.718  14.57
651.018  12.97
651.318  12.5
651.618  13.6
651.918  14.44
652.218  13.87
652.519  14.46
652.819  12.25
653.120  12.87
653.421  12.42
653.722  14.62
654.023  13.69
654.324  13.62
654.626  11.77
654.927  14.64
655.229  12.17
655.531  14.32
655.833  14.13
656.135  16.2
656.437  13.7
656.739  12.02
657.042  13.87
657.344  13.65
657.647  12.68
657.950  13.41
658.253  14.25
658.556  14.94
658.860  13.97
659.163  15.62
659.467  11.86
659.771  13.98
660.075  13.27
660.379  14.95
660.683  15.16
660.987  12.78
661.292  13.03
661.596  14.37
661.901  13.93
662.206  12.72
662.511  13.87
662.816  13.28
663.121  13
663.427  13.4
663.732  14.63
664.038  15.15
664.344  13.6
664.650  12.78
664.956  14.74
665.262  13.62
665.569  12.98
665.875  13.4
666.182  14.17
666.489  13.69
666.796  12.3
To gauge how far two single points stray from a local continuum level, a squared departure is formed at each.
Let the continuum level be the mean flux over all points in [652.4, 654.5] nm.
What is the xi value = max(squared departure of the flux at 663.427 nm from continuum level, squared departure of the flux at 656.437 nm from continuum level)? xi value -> 0.1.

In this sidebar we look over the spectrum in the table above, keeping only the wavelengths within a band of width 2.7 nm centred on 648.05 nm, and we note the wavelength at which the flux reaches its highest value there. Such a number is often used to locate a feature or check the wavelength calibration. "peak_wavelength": 648.325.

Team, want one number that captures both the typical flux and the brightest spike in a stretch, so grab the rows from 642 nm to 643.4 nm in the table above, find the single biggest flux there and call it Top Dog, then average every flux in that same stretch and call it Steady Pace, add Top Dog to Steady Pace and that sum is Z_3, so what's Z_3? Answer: 28.1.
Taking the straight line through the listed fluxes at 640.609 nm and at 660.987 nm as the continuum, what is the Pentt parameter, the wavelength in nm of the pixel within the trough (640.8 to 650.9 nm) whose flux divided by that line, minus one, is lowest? 649.222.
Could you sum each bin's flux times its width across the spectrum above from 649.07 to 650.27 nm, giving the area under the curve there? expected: 15.0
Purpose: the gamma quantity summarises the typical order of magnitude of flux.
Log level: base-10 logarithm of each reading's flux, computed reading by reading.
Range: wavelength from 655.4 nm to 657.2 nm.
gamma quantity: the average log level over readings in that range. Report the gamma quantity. 1.15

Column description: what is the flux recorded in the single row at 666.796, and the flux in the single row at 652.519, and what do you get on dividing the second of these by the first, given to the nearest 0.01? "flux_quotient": 1.18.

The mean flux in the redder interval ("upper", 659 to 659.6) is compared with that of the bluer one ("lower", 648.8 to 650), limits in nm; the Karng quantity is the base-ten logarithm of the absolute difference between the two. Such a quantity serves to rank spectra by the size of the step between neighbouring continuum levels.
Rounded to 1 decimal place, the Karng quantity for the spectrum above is 0.1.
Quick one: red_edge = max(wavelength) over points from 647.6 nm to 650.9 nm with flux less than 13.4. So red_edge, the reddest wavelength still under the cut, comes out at 650.419 nm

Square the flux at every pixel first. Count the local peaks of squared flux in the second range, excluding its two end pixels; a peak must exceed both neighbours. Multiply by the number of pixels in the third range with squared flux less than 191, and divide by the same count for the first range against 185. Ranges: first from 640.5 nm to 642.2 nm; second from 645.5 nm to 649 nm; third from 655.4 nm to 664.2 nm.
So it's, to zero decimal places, 13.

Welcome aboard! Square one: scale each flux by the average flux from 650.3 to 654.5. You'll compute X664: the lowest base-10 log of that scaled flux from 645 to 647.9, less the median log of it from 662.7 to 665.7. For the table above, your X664 -0.028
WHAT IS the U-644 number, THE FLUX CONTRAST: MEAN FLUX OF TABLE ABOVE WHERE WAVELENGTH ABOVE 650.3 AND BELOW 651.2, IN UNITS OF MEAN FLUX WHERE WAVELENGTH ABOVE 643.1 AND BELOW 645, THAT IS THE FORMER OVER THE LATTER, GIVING 0.99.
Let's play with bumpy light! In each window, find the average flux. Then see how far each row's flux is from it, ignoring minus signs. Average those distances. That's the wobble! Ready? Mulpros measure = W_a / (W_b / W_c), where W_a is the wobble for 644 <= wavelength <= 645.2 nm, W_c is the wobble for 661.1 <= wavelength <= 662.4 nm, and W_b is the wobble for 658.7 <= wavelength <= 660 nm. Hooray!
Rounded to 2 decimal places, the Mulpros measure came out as 0.41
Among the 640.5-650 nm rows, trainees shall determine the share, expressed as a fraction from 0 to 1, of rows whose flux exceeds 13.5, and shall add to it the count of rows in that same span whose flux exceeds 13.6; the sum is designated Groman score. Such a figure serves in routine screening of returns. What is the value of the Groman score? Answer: 17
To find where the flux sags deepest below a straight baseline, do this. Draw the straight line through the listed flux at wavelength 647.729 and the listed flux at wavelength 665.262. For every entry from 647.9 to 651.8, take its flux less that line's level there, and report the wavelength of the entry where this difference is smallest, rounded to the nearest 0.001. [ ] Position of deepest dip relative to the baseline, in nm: 649.222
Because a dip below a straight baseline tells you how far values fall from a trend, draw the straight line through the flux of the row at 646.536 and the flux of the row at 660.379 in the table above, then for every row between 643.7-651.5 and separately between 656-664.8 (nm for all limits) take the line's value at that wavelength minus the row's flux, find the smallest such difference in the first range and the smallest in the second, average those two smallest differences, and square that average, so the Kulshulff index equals 5.2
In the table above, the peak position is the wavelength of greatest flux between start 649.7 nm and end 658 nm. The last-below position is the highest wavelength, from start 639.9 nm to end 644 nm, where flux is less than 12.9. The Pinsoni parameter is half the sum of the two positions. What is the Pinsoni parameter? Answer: 649.85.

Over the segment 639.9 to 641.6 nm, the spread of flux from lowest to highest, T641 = 2.8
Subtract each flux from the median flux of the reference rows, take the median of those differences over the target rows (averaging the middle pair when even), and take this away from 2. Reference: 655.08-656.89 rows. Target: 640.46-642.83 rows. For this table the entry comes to 1.58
